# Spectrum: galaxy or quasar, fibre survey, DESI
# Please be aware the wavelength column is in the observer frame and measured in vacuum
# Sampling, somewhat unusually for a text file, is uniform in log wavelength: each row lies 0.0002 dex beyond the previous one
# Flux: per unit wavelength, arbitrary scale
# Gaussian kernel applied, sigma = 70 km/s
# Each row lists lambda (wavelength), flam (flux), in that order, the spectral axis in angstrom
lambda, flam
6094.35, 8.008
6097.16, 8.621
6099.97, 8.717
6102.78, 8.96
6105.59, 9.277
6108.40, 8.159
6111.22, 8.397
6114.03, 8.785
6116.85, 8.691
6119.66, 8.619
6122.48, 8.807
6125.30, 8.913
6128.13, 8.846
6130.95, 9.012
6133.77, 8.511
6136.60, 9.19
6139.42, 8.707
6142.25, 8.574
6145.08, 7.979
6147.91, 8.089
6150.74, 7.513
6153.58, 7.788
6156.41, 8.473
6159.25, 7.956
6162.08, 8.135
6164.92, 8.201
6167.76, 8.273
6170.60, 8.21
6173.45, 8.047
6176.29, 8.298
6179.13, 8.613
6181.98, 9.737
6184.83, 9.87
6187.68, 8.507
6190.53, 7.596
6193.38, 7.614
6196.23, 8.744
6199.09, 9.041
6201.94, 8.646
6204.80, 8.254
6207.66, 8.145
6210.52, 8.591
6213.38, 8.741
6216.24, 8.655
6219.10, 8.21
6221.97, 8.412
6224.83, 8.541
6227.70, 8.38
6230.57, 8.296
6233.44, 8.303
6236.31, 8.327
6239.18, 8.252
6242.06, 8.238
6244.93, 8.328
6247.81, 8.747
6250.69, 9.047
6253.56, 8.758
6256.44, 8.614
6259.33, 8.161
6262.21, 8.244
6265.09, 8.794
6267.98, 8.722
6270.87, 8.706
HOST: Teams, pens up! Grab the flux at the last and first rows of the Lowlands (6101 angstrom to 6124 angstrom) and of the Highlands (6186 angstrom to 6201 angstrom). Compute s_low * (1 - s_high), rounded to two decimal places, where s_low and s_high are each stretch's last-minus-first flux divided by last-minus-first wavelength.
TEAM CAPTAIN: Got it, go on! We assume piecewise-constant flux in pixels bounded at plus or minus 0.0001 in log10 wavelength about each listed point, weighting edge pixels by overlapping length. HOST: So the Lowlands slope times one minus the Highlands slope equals -0.01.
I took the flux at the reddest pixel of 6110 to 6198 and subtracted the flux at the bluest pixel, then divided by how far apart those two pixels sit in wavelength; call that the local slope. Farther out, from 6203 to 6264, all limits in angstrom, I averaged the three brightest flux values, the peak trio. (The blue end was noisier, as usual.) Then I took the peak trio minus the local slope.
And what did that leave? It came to 8.847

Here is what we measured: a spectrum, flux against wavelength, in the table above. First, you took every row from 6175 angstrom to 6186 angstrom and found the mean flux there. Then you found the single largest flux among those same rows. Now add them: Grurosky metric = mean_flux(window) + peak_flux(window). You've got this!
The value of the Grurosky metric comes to 19.0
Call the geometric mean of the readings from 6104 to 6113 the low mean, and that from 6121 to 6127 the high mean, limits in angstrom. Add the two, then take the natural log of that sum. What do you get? 2.86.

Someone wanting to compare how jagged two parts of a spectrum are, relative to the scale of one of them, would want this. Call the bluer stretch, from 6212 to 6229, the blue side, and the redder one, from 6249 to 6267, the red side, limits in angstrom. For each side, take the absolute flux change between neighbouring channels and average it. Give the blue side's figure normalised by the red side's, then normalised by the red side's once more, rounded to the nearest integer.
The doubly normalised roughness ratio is 2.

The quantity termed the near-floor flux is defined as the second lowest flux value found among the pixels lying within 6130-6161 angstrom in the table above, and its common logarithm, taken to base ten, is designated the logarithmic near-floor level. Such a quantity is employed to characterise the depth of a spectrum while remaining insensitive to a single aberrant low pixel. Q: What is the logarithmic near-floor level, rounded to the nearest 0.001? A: 0.891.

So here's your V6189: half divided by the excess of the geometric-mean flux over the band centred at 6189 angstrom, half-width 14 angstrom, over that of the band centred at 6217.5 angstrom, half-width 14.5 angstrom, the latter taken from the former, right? 2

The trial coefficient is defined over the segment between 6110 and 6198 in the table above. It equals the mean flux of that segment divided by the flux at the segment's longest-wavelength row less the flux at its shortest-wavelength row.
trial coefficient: 24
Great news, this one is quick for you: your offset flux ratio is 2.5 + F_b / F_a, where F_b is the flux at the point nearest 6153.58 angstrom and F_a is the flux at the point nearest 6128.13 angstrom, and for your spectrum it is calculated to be 3.38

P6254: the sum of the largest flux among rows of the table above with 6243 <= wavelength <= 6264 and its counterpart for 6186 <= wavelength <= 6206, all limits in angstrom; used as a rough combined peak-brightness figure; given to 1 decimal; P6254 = 18.1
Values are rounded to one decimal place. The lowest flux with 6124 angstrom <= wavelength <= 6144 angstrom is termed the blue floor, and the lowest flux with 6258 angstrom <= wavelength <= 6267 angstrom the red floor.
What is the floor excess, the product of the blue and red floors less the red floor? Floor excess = 61.3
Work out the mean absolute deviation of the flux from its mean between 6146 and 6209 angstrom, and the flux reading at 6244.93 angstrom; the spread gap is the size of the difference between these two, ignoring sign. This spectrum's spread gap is 7.9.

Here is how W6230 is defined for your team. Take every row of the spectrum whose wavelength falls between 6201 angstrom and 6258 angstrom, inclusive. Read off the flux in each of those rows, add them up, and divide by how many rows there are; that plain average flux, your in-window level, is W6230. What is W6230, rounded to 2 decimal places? 8.47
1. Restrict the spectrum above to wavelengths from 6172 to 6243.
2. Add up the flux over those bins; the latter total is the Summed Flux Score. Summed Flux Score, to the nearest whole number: 212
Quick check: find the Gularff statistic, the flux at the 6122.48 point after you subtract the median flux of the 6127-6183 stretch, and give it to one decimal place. 0.5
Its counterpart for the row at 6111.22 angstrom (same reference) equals 0.1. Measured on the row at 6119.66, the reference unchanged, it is 0.3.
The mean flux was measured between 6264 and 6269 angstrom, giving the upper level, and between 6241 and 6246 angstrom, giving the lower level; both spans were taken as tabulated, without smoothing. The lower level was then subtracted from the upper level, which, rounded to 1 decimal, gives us 0.5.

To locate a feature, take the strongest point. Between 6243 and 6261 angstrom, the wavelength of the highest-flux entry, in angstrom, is 6250.69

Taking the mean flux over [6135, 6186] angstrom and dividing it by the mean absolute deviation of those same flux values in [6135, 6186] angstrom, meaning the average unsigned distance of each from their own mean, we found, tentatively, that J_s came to 18.1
